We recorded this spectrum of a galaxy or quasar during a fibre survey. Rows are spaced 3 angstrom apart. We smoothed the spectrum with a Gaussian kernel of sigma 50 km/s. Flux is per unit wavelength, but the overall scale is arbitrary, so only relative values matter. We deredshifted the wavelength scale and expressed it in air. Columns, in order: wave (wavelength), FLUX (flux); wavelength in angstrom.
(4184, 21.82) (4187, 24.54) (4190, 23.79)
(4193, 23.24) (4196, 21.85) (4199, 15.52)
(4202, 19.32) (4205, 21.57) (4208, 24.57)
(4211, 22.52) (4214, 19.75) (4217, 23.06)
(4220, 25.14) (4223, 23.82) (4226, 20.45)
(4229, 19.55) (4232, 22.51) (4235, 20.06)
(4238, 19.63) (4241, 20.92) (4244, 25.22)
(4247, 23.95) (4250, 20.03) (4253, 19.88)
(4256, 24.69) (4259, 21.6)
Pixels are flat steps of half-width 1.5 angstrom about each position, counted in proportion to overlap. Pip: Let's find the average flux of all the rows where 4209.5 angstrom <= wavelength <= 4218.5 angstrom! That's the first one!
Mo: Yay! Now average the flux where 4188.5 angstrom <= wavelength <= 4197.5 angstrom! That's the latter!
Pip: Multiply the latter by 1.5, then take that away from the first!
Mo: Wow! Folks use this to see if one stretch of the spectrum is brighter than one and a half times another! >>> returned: -13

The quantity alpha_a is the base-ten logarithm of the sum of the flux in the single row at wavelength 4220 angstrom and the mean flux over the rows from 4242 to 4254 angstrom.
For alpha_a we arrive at 1.676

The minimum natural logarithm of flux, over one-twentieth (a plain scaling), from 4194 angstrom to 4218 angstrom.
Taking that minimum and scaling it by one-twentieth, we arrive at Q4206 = 0.137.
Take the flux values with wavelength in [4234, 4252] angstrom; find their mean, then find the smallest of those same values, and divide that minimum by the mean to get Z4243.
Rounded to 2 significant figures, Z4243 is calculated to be 0.91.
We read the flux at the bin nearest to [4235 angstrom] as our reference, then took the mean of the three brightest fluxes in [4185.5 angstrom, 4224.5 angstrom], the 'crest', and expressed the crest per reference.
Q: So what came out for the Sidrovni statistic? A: 1.23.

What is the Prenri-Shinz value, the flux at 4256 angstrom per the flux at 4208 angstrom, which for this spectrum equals 1.00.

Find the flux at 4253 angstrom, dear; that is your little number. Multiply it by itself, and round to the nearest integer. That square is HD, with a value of 395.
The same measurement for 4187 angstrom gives 602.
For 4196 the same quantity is 477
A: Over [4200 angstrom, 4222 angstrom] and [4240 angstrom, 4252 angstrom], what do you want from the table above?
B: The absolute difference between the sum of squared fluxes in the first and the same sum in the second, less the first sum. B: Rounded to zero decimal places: -2048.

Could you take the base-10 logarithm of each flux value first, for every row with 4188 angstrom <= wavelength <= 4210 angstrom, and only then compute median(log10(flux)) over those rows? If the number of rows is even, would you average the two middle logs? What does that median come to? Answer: 1.34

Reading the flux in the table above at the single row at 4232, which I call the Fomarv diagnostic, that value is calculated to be 22.51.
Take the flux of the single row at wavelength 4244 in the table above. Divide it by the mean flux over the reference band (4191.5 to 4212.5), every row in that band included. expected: 1.19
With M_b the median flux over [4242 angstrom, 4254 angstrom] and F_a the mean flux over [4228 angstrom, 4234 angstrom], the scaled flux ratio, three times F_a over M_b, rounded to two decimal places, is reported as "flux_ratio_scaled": 2.87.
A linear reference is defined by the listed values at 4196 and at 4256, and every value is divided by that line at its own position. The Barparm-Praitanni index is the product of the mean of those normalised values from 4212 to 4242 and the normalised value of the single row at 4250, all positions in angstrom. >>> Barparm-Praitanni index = 0.76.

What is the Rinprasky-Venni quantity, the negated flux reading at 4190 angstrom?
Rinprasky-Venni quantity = -23.8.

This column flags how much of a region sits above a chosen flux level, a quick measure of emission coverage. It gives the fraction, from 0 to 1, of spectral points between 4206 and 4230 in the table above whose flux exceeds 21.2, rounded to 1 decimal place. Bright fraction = 0.6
